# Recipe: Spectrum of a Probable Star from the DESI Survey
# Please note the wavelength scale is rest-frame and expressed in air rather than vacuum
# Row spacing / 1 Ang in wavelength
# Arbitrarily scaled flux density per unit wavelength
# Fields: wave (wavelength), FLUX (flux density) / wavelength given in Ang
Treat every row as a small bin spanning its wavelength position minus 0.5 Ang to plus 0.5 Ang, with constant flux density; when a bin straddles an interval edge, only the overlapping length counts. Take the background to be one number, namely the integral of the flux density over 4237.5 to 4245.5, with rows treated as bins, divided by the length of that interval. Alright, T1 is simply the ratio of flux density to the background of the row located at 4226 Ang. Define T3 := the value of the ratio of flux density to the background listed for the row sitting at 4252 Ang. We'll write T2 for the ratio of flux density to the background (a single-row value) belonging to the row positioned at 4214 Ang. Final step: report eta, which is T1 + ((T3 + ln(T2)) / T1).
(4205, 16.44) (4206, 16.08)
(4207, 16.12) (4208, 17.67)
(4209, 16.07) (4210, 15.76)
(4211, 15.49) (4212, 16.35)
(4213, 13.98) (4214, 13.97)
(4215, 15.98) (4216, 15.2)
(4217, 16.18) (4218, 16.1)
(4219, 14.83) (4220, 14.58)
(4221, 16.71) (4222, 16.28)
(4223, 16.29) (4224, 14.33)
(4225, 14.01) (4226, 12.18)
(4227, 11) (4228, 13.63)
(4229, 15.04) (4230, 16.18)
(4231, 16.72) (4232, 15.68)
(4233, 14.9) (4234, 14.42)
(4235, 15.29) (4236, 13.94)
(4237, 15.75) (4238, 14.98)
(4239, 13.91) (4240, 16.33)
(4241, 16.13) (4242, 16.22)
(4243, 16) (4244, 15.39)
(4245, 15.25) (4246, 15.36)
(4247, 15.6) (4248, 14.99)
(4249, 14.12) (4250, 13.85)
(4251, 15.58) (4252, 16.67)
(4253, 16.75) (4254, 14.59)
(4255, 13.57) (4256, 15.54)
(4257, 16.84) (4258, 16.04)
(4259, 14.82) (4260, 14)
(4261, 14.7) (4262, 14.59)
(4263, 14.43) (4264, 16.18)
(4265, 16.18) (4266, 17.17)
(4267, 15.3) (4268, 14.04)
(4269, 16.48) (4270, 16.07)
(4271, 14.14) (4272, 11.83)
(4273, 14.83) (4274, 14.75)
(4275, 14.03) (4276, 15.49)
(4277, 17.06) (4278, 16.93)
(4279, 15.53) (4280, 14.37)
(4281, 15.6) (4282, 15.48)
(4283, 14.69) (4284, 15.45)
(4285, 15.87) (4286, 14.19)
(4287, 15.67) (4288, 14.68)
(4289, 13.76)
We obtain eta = 2.02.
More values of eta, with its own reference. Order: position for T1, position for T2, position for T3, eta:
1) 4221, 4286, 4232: 1.93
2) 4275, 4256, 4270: 2.05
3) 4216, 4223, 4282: 2.05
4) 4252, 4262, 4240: 2.00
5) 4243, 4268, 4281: 1.91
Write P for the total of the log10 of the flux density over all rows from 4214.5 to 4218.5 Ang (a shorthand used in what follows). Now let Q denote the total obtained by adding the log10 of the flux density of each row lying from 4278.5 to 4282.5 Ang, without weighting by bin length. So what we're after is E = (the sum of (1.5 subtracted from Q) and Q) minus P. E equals 3.16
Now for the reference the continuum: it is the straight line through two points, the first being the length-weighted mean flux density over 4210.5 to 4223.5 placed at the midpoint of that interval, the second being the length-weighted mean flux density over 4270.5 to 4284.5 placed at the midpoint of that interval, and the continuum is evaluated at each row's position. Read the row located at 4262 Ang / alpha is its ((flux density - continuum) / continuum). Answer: -0.037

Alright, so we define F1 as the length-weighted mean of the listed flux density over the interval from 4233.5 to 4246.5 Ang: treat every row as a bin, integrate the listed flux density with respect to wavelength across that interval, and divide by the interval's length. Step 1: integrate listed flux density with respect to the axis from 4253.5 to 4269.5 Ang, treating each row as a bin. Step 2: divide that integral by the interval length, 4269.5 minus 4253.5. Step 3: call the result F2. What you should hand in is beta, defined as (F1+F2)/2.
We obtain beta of 15.3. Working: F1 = 15.3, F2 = 15.3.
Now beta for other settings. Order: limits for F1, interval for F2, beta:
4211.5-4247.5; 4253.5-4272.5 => 15.1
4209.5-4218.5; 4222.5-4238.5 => 15.0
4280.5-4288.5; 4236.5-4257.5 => 15.3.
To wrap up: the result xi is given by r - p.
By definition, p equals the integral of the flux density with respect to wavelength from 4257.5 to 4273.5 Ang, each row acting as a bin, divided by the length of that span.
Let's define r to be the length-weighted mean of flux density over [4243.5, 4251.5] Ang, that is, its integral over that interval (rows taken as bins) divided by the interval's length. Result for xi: 0.0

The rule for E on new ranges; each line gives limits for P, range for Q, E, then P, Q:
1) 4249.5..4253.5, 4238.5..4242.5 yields 3.27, 4.78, 4.774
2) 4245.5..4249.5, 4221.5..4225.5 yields 3.25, 4.71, 4.726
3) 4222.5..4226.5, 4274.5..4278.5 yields 3.50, 4.60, 4.798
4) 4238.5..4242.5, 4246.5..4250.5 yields 3.05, 4.77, 4.660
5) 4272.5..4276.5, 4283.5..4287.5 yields 3.30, 4.68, 4.737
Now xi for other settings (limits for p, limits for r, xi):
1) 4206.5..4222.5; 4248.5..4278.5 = -0.5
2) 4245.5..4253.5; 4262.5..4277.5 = -0.2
